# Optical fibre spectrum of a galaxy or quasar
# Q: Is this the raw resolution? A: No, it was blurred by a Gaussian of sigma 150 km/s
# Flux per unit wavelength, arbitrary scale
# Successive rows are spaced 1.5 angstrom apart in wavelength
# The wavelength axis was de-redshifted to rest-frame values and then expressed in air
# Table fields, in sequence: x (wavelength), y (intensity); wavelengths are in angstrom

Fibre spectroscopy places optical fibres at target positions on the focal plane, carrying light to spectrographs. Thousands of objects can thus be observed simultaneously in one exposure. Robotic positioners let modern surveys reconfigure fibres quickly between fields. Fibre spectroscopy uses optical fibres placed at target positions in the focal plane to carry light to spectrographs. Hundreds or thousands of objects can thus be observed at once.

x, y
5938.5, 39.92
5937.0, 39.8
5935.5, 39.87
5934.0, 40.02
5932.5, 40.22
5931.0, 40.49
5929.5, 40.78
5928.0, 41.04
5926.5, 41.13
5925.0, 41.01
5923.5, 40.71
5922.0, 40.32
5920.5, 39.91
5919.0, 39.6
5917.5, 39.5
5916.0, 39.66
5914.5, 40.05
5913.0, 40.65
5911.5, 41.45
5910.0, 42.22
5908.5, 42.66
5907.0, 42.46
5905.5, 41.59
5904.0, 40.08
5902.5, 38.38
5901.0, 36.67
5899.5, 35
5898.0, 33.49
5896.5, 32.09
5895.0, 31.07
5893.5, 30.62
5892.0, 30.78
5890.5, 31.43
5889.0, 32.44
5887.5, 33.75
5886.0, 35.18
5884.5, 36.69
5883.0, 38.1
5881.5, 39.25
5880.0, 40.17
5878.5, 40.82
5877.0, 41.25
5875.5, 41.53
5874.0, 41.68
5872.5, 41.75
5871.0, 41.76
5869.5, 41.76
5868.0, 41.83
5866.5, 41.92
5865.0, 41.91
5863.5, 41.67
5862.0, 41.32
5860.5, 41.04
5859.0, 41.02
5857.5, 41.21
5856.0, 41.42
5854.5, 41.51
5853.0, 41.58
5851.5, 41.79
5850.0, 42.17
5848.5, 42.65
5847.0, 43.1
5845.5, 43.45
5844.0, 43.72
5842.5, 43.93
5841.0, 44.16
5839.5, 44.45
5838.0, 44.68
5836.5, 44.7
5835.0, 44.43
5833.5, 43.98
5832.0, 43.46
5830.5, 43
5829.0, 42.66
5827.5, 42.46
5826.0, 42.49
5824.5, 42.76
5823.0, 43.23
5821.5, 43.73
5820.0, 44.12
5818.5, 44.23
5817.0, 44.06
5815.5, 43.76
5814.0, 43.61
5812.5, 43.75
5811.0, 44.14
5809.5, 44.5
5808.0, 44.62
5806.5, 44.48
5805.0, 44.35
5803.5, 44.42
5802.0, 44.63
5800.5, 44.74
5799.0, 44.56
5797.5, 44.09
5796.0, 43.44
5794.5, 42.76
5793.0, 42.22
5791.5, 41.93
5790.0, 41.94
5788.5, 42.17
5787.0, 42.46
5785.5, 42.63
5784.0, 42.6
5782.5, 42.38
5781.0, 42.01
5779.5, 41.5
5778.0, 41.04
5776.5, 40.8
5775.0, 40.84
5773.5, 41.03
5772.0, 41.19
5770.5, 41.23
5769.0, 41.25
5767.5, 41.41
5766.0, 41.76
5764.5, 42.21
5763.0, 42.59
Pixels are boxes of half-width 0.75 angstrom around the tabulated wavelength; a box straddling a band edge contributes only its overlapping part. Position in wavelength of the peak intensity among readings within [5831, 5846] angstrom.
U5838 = 5836.5 angstrom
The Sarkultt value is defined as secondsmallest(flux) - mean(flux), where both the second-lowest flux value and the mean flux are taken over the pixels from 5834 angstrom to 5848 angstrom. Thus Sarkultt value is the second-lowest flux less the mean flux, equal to -0.6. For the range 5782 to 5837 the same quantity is -1.6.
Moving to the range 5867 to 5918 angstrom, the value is -7.4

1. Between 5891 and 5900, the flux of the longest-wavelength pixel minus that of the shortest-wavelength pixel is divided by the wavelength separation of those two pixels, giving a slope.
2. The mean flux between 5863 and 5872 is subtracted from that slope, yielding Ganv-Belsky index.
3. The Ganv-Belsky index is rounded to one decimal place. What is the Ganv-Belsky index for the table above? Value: -41.2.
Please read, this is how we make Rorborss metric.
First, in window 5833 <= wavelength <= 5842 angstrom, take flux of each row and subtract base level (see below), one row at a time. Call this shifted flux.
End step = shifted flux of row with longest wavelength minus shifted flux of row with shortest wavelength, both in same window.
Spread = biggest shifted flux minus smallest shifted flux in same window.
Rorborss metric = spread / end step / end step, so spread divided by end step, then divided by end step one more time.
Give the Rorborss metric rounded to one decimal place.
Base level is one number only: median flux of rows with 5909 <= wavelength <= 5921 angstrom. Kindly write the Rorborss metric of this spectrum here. 22.2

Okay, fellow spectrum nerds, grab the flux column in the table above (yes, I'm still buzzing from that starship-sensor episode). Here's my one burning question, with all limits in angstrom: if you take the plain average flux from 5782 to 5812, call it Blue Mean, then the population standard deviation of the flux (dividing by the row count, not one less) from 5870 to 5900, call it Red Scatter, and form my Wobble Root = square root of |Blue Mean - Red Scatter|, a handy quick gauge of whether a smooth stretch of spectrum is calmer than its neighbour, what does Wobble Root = 6.27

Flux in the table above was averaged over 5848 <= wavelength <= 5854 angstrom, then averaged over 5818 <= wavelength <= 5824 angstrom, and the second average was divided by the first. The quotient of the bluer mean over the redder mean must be 1.04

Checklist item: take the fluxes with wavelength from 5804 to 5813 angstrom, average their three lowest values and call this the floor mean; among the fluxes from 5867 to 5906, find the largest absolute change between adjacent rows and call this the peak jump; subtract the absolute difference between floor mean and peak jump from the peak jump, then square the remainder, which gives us 1653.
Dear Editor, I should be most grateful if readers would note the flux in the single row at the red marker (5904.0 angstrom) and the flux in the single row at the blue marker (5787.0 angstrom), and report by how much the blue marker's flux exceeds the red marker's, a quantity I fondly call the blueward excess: 2.4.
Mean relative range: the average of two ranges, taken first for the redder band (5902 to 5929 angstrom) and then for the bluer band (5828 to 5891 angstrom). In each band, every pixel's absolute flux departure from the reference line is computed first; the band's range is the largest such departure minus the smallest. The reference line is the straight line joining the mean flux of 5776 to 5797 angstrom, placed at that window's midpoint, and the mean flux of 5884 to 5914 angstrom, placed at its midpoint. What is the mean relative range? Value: 4.8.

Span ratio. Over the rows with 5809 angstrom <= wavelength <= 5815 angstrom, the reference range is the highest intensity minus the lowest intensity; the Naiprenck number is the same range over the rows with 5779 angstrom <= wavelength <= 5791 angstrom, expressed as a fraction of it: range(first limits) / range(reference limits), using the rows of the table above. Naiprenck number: 1.3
